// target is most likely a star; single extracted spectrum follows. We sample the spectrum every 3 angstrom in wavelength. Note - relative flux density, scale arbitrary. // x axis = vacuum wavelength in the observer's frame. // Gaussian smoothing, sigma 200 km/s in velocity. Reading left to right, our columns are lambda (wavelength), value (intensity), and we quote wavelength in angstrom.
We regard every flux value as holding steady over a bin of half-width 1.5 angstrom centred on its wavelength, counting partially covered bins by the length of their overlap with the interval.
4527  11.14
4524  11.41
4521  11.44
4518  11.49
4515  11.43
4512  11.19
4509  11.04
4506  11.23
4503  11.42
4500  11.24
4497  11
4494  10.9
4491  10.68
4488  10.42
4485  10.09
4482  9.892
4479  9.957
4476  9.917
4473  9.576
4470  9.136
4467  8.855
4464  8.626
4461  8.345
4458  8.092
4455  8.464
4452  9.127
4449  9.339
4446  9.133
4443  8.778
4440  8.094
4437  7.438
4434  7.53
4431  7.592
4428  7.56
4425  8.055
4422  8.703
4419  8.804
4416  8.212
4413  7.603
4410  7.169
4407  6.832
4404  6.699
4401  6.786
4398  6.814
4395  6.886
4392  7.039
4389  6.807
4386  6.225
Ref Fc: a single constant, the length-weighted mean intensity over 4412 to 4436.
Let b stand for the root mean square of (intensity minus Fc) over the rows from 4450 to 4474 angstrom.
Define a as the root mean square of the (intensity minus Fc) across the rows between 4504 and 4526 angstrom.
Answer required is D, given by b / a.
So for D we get 0.3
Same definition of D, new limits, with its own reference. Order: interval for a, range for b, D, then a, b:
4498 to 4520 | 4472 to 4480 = 0.6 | 3.3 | 1.82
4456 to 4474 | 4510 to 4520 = 3.7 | 0.9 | 3.37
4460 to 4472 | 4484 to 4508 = 3.7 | 0.8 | 2.90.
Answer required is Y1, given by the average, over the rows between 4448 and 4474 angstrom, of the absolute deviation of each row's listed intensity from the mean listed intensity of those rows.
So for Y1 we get 0.41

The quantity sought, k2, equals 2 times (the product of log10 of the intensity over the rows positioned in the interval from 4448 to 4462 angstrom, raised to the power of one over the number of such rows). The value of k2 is 1.9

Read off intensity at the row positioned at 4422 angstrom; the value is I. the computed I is 8.703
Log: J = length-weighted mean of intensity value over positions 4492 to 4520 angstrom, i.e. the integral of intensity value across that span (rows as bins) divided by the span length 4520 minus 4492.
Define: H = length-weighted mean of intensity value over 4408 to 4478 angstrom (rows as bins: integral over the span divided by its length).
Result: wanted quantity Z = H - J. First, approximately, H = 8.4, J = 11.2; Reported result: -3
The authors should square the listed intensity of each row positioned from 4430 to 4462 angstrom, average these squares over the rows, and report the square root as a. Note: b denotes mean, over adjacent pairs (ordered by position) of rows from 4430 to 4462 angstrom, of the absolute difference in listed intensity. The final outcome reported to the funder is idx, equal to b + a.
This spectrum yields 8.7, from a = 8.4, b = 0.36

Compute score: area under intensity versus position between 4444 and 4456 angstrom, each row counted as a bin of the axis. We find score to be 108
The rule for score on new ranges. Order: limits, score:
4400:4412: 83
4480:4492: 123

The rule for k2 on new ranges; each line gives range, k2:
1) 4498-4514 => 2.1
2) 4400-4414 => 1.7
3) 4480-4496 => 2.0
